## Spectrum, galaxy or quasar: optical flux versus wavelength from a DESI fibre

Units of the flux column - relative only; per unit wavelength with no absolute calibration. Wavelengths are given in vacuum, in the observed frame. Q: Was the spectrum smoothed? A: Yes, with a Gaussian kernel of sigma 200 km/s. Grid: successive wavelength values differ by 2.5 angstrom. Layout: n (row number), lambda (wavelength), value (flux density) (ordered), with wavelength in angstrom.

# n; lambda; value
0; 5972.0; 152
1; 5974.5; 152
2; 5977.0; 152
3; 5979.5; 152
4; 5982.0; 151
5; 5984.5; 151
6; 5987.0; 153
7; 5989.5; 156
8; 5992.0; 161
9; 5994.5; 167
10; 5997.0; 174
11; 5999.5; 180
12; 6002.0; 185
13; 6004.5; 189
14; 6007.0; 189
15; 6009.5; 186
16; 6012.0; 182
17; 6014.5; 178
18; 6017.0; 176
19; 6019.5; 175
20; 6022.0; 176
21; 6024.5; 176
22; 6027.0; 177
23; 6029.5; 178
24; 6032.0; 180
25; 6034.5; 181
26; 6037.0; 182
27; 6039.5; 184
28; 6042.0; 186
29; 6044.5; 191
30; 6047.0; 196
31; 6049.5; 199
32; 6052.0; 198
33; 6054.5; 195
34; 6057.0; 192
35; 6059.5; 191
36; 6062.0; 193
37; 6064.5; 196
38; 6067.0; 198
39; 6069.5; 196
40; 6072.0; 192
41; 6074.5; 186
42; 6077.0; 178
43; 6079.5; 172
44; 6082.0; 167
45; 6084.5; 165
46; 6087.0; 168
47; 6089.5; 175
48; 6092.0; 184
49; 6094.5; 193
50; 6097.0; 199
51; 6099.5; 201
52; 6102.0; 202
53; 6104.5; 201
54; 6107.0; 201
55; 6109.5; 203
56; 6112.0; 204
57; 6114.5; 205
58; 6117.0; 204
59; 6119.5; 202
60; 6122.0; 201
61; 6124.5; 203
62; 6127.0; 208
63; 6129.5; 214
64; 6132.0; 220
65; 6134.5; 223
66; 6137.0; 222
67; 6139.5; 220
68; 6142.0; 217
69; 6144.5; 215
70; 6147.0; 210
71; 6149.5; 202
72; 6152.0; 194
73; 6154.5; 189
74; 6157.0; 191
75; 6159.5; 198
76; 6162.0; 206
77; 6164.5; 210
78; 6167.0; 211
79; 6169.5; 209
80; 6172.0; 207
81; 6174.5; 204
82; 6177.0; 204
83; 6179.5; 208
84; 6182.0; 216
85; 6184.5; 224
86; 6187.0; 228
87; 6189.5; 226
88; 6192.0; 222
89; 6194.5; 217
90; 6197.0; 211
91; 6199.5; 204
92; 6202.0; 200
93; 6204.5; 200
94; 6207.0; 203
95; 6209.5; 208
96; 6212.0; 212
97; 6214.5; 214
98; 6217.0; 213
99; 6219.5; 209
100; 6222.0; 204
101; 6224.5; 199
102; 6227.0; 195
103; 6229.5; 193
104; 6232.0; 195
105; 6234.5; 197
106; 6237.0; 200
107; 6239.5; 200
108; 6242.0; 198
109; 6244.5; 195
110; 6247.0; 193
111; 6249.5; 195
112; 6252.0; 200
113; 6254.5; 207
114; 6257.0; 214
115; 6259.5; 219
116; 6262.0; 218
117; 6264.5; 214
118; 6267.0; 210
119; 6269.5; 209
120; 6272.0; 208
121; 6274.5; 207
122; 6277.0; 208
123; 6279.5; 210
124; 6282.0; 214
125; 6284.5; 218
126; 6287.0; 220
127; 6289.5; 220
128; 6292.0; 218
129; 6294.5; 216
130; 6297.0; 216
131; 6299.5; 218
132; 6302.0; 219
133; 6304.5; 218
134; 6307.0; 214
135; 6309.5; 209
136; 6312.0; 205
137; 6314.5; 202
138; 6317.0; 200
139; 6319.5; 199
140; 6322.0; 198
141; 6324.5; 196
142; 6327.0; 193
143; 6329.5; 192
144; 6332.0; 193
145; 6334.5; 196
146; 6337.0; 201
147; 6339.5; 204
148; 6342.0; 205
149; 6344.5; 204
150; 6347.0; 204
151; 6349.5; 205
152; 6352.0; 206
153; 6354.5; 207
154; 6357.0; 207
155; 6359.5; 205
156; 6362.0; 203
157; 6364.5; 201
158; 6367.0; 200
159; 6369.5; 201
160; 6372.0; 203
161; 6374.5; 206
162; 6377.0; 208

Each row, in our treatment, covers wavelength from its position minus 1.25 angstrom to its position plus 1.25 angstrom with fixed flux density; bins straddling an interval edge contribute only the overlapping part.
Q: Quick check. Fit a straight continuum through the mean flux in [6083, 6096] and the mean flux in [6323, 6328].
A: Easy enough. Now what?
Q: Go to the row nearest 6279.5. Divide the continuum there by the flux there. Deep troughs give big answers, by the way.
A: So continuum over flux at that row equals 0.91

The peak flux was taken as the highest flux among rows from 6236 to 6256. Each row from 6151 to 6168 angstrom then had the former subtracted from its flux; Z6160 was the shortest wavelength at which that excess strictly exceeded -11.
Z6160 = 6159.5 angstrom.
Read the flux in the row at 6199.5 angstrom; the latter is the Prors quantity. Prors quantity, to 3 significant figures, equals 204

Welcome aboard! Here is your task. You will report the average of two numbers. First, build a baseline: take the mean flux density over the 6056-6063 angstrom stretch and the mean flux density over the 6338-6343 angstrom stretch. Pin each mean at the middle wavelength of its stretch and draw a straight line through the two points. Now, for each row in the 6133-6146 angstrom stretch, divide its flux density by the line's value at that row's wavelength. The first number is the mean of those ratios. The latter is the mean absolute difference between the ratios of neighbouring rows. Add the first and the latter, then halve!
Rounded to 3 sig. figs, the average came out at 0.566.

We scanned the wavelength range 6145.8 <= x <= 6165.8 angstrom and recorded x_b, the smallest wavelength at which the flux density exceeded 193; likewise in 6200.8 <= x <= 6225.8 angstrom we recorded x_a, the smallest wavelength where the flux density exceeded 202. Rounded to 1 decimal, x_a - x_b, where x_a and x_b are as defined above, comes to 60.0 angstrom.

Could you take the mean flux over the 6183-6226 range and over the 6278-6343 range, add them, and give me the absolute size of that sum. 419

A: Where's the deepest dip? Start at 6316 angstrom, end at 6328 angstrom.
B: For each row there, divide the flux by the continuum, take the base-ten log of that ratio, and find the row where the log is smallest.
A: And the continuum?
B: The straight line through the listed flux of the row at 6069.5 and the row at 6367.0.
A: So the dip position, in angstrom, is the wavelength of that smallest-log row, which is 6327.0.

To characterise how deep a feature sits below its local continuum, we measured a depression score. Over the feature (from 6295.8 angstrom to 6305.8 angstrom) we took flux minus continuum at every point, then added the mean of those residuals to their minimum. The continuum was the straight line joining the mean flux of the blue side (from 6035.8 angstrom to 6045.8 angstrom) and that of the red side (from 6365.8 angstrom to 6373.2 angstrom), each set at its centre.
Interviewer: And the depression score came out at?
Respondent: 38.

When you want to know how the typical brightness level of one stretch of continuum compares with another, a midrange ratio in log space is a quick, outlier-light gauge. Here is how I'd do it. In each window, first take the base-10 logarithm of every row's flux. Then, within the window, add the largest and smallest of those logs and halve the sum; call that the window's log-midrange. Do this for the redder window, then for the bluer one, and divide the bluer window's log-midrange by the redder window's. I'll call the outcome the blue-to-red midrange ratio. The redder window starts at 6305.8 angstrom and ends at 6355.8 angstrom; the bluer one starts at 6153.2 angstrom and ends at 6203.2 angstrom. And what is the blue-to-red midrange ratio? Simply 1.00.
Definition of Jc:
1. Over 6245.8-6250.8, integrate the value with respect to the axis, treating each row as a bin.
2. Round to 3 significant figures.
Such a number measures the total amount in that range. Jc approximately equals 970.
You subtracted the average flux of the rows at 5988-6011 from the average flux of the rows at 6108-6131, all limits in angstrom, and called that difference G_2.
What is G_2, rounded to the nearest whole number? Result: 29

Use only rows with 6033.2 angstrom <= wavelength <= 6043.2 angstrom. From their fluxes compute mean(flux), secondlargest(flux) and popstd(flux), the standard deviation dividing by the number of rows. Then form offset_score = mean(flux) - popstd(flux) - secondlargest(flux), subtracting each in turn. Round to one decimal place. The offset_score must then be -2.7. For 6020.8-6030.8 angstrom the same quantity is -1.1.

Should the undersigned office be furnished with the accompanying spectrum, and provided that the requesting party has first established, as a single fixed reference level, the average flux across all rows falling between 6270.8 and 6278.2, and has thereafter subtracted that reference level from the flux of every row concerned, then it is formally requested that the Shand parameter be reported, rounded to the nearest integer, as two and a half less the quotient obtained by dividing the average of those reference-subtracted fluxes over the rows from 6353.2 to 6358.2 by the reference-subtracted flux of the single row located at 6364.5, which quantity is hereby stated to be 2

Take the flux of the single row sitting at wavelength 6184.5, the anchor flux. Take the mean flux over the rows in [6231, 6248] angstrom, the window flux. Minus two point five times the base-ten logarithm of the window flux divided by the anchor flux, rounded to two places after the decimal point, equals 0.14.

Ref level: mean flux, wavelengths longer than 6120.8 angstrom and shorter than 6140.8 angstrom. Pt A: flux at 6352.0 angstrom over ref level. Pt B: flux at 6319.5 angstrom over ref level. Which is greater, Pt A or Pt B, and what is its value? 0.96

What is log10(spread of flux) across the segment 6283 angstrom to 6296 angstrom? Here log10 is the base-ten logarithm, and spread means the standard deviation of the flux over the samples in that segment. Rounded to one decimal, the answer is 0.2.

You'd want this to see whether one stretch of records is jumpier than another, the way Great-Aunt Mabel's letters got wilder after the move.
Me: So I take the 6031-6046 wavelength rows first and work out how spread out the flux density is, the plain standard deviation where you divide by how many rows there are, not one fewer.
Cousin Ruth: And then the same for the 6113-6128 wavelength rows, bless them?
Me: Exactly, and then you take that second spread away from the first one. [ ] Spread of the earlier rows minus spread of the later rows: 1.4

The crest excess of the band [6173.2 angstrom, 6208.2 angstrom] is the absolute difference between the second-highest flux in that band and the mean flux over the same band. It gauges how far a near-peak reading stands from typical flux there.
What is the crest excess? 14.1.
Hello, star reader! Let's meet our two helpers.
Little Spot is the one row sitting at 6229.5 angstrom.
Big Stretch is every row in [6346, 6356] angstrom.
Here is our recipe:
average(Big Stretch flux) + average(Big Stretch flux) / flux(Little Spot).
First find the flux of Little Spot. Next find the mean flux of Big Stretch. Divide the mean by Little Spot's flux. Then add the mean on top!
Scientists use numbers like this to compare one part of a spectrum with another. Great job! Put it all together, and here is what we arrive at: 207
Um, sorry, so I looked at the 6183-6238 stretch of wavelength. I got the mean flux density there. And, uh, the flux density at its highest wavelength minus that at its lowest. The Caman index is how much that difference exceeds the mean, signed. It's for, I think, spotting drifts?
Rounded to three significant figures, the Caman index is -232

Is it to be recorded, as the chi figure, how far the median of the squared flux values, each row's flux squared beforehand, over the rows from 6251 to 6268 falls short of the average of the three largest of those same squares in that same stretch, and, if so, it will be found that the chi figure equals 1298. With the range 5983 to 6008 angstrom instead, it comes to 6140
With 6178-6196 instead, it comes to 1795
